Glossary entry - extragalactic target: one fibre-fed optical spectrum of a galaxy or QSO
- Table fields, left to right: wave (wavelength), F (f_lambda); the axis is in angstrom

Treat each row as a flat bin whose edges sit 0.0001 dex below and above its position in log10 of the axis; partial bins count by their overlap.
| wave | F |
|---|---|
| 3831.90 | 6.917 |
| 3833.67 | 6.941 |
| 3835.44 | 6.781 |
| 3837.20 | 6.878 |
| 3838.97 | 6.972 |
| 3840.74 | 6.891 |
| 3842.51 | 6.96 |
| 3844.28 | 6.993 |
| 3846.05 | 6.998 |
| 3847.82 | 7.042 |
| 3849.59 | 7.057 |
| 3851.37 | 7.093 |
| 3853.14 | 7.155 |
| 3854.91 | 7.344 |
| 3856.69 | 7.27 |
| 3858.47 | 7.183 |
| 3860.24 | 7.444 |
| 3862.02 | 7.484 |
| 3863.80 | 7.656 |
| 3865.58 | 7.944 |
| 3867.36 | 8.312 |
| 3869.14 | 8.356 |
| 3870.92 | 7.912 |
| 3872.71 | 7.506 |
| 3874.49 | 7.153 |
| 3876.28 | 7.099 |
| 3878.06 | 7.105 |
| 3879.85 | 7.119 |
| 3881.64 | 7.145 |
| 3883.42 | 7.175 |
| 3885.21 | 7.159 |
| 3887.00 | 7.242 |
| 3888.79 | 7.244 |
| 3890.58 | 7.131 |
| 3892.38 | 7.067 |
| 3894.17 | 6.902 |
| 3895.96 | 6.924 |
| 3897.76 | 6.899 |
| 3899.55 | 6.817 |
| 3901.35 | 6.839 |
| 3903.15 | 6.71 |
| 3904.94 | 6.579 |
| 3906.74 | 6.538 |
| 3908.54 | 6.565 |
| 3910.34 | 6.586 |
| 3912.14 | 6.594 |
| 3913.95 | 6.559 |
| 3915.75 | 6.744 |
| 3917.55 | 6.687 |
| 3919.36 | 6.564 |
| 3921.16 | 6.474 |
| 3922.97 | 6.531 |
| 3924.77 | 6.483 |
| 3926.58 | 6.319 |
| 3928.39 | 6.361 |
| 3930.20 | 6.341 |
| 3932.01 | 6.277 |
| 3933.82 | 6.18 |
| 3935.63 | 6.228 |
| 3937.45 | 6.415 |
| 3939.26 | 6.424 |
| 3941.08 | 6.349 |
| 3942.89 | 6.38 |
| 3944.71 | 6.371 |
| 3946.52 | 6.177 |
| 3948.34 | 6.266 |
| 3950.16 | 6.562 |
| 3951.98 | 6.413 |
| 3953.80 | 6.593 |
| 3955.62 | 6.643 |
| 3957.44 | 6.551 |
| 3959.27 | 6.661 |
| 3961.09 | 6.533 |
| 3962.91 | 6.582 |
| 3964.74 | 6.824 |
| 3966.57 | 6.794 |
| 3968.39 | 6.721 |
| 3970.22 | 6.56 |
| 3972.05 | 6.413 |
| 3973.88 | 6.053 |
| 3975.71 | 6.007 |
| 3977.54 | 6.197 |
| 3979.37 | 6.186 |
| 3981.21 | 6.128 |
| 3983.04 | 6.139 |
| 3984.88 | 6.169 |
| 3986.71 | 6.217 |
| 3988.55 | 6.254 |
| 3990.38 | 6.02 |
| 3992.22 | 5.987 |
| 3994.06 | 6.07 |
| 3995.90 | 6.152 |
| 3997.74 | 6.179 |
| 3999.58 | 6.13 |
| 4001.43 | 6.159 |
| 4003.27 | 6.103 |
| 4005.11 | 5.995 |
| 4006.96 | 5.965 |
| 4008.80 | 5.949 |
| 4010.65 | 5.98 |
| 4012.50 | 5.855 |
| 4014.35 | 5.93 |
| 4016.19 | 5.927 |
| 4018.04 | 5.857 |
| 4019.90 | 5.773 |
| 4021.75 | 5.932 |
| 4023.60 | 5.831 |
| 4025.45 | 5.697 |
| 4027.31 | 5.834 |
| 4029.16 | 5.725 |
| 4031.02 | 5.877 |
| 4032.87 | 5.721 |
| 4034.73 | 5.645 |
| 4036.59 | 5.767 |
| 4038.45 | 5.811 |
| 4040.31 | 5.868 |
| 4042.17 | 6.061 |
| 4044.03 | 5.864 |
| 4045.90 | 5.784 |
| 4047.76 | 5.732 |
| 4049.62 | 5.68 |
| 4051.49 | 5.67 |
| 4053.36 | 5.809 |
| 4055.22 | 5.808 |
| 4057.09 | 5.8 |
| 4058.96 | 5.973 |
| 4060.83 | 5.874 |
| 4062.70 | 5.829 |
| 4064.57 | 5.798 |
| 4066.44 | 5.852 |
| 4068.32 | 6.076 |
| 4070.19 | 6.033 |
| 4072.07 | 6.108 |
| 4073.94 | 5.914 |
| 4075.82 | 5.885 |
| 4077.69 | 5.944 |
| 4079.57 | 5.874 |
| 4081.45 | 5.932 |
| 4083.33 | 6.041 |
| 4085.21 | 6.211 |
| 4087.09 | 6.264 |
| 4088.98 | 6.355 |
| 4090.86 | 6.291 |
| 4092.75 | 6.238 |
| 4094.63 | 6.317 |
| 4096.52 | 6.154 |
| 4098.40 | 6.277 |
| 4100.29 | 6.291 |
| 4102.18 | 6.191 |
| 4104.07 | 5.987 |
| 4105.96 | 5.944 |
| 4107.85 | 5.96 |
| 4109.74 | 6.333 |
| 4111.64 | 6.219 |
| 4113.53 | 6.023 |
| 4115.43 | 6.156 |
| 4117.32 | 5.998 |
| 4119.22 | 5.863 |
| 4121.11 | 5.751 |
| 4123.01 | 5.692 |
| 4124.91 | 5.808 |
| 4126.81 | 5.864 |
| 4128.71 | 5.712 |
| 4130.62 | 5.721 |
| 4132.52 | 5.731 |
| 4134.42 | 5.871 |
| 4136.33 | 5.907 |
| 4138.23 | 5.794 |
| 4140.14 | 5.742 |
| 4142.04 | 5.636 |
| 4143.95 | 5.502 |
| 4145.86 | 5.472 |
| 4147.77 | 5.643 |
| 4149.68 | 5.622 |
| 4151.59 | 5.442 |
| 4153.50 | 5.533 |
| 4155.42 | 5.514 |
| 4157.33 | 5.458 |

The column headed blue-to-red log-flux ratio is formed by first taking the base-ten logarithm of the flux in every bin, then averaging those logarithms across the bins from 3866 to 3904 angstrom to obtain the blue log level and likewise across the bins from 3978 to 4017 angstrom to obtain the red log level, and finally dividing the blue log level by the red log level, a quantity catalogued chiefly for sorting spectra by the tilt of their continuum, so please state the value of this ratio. 1.10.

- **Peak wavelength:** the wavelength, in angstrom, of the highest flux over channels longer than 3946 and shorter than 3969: 3964.74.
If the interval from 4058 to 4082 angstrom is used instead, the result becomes 4072.07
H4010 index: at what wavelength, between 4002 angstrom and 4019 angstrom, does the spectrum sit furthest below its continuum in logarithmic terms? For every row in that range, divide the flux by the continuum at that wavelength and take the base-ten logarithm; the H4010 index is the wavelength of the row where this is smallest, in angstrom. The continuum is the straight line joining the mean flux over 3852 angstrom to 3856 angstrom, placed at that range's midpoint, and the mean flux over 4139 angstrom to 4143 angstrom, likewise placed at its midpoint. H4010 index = 4012.50 angstrom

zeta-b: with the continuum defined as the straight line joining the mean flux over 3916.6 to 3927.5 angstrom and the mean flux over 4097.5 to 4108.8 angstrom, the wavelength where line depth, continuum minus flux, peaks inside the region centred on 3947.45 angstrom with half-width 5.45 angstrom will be 3946.52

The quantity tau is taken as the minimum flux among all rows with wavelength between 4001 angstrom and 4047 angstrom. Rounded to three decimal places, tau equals 5.645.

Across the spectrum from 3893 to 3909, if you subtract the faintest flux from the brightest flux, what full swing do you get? 0.39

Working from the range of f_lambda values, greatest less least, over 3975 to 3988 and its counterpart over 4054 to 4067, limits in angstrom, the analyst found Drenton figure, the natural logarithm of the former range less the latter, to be -3.4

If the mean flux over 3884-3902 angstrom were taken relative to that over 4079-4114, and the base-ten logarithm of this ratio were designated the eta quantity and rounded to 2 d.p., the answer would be 0.06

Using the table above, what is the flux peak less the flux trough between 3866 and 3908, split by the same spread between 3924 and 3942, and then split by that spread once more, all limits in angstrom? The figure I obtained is 20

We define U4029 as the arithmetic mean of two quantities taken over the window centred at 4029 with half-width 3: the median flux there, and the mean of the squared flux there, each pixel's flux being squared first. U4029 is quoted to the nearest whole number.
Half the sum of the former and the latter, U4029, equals 20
